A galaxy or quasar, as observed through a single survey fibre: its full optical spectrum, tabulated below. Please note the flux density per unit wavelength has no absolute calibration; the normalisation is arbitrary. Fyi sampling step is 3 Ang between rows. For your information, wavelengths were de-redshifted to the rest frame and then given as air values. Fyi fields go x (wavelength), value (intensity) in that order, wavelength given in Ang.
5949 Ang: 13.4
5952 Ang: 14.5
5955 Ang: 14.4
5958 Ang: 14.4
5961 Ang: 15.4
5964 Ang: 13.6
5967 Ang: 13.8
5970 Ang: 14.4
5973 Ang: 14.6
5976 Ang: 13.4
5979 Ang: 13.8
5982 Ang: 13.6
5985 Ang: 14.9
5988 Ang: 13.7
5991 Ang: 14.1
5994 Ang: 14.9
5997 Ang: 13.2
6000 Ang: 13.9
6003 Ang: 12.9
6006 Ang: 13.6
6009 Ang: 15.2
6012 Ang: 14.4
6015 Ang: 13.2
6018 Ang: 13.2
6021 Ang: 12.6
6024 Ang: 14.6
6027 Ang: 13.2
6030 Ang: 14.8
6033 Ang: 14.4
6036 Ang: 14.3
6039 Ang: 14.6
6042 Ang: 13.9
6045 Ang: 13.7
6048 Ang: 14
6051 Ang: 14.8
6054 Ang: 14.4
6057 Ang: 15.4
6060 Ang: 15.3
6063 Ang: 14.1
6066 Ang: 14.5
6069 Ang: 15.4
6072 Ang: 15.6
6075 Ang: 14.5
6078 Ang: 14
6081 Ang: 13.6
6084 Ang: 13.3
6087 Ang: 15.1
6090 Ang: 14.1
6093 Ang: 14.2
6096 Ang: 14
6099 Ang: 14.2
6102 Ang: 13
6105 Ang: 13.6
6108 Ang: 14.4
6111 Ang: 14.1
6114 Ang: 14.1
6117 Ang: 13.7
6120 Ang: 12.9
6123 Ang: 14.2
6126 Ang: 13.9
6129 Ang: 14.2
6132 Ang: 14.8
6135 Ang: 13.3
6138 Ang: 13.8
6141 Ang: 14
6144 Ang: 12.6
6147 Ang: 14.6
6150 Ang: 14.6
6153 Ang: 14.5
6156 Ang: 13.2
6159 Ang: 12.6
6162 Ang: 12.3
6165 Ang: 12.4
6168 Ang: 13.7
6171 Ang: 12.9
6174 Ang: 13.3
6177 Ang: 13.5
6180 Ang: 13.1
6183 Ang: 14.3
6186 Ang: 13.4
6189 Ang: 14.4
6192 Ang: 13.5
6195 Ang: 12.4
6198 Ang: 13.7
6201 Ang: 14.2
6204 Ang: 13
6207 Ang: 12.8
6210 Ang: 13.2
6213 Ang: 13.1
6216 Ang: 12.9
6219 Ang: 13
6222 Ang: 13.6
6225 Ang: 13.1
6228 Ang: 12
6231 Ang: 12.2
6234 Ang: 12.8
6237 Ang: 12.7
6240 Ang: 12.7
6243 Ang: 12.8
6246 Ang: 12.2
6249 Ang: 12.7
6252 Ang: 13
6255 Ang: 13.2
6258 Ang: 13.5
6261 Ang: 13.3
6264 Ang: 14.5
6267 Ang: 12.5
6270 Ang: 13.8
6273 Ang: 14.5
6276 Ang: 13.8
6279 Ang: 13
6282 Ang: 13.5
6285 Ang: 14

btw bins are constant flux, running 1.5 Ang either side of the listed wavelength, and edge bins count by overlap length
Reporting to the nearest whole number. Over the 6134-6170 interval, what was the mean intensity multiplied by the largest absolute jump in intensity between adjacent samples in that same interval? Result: 27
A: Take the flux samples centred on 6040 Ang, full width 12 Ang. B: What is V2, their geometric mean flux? 14.12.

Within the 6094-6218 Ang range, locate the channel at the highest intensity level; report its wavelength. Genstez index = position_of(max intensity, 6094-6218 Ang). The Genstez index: 6132 Ang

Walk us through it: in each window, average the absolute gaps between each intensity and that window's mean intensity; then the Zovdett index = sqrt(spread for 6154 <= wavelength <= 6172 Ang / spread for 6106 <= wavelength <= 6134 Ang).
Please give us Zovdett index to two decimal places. 1.08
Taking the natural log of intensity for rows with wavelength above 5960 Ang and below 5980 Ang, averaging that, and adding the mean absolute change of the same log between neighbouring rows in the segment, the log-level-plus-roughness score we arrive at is 2.70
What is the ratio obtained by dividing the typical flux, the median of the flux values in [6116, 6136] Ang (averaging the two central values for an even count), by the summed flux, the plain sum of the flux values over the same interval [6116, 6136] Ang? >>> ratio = 0.14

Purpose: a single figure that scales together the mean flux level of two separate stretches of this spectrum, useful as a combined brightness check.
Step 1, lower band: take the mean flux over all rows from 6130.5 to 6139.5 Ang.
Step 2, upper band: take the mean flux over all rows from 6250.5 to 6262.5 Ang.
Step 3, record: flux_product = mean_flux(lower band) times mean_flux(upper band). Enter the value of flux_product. 185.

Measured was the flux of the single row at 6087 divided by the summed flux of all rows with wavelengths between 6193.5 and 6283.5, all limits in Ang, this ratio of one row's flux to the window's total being 0.038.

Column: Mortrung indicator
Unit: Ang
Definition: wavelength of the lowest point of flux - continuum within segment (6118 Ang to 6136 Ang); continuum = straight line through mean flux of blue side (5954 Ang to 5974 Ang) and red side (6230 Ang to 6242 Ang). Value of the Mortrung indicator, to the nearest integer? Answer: 6120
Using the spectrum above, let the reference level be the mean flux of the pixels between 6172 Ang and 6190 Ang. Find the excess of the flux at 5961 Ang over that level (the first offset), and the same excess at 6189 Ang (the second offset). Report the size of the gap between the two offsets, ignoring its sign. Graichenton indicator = 1.0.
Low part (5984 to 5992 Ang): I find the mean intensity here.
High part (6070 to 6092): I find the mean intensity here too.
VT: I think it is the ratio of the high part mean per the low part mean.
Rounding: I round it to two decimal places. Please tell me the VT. 1.01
